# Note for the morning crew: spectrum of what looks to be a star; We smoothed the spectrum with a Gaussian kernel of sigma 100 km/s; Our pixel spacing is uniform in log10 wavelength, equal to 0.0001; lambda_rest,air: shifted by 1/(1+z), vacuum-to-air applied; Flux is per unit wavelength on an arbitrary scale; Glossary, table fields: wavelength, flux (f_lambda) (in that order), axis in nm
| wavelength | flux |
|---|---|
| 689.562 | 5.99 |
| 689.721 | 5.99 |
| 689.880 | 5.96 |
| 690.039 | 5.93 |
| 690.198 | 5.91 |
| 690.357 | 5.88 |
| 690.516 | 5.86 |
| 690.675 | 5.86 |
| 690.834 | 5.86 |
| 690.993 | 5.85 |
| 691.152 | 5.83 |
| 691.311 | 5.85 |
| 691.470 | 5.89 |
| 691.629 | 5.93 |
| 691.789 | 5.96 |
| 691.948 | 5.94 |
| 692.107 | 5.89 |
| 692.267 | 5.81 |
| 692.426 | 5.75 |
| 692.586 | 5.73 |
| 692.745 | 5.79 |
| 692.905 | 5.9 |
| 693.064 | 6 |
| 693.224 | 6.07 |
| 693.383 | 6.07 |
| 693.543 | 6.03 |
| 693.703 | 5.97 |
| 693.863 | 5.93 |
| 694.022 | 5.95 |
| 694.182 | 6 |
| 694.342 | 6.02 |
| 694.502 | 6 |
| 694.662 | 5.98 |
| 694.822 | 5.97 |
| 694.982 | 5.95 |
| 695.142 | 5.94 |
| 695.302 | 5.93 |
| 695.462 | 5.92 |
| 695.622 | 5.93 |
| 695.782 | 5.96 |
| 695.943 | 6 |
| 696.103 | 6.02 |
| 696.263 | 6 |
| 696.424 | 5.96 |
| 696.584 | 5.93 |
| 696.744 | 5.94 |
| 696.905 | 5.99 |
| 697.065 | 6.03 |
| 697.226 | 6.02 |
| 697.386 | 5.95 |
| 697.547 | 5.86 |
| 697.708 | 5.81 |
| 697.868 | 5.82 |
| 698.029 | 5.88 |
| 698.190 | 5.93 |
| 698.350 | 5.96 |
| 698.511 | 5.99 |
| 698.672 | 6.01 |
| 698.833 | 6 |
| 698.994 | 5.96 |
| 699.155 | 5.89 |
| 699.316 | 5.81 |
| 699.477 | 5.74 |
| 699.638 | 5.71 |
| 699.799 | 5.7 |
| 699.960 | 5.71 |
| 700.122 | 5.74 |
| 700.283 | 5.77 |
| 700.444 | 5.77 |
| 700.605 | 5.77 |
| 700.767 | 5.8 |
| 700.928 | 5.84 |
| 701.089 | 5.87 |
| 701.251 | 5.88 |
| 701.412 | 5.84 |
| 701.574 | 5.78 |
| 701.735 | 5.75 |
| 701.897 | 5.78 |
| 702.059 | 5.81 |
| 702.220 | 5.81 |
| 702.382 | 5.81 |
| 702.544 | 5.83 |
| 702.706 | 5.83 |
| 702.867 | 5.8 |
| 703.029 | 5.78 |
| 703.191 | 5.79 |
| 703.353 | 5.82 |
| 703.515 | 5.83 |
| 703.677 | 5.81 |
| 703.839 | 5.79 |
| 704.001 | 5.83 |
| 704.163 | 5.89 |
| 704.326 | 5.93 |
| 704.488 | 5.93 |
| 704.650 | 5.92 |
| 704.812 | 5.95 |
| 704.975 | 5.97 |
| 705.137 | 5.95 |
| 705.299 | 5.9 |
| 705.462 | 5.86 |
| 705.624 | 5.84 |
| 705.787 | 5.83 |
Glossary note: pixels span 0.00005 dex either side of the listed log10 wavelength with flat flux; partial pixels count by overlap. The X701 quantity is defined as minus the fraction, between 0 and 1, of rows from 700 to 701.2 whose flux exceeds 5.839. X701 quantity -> -0.29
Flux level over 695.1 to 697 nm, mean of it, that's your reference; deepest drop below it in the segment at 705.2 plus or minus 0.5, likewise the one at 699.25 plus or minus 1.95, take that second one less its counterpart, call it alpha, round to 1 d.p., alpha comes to 0.1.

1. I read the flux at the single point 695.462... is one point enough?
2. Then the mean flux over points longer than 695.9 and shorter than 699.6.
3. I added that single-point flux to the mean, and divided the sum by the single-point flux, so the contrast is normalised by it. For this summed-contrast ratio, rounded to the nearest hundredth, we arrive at 2.00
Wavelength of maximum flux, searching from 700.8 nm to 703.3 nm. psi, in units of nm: 701.251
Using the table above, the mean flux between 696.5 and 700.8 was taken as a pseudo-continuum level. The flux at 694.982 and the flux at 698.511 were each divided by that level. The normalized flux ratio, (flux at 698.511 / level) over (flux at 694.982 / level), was 1.01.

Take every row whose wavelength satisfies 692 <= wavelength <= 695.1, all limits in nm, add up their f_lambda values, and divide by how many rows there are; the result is 5.94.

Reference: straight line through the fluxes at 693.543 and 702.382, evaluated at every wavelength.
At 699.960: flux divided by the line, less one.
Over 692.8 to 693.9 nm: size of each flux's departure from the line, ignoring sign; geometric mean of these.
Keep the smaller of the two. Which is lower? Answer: -0.027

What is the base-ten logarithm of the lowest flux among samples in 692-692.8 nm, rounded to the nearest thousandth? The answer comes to 0.758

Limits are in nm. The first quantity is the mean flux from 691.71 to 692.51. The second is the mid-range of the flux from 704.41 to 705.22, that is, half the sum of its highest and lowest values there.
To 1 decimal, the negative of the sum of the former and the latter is -11.8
